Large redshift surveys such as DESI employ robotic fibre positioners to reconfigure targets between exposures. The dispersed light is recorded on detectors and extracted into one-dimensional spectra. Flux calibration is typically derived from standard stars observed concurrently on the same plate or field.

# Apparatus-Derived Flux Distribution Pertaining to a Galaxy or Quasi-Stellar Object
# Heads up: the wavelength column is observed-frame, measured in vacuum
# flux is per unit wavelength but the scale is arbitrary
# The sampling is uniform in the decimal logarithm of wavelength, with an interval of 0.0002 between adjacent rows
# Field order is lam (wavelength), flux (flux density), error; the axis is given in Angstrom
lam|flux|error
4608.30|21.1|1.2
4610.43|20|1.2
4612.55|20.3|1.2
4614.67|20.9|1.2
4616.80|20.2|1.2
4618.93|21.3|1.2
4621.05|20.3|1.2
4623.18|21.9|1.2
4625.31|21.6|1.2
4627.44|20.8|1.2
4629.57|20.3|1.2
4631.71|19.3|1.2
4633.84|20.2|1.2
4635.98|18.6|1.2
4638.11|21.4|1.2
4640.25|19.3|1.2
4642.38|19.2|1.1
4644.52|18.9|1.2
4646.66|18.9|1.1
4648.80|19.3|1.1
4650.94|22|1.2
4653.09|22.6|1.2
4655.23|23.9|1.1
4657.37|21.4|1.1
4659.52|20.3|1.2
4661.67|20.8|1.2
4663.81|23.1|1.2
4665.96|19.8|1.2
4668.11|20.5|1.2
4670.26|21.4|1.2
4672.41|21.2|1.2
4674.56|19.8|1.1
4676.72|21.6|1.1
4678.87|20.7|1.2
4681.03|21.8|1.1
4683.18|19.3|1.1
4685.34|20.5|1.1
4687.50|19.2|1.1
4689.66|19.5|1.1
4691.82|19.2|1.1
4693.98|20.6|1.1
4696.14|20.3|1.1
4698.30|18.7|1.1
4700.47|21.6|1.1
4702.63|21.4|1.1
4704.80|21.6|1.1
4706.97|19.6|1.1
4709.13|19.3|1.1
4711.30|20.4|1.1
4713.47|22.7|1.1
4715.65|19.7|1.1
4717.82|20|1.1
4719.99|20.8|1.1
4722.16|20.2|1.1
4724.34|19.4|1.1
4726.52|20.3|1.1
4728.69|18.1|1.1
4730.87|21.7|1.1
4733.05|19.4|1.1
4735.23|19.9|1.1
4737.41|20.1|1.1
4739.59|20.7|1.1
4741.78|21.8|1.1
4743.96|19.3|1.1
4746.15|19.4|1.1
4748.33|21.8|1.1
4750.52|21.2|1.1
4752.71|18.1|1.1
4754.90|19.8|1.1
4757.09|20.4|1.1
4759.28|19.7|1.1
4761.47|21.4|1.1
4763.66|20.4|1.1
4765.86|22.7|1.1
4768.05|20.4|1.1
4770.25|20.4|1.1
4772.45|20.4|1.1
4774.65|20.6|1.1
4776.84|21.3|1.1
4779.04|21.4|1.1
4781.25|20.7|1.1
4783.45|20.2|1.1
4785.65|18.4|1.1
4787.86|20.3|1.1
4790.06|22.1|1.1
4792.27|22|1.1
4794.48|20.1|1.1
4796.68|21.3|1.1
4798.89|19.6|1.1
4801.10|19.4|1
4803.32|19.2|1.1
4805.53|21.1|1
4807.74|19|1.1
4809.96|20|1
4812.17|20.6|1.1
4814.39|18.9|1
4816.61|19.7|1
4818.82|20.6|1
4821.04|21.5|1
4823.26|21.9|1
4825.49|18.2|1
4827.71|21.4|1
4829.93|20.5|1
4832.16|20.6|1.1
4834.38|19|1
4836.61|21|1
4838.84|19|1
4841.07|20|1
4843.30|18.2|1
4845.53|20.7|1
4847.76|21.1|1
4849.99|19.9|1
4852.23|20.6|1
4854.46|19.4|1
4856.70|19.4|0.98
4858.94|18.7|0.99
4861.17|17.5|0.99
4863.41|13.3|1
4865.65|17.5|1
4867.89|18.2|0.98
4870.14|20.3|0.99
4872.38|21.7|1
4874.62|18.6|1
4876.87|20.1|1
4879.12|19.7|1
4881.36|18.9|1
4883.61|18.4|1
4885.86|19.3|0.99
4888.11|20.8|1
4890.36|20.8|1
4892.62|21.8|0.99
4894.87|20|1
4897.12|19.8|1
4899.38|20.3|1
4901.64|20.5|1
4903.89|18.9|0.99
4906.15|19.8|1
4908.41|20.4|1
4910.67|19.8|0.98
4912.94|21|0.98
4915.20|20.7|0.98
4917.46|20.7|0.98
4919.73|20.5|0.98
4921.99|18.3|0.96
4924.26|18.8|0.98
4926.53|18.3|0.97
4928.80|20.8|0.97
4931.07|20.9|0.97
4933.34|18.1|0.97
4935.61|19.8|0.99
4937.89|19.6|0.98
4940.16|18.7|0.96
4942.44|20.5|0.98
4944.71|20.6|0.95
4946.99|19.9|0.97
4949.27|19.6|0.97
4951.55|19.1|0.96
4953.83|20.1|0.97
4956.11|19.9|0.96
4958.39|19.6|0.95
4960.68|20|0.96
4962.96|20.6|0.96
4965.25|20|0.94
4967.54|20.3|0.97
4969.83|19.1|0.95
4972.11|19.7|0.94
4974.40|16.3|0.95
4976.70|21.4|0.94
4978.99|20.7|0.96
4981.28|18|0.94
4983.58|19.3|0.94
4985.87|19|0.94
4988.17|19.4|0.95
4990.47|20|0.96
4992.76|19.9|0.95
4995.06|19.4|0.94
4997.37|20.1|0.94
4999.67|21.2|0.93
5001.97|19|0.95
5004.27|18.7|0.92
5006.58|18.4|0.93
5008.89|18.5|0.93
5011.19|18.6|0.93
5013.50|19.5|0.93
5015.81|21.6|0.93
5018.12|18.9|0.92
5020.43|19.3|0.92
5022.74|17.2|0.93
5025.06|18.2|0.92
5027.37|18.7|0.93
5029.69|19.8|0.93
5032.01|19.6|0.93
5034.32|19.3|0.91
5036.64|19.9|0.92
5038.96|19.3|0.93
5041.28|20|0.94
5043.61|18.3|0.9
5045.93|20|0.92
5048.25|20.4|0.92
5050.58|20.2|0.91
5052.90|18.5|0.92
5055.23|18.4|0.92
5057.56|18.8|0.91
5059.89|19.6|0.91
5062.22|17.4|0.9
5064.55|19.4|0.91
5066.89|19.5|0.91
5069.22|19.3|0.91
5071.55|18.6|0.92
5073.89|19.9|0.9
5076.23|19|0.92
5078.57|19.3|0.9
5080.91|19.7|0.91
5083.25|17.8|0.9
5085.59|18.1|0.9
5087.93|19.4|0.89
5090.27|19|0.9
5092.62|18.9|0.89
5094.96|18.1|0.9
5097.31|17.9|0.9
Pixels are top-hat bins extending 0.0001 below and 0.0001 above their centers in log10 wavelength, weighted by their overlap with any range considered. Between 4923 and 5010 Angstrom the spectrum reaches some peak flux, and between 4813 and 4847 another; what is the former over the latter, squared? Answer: 0.95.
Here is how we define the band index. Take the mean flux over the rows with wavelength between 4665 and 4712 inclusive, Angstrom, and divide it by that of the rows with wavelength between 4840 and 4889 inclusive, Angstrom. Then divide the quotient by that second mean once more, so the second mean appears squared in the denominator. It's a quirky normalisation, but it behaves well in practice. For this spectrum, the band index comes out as 0.0553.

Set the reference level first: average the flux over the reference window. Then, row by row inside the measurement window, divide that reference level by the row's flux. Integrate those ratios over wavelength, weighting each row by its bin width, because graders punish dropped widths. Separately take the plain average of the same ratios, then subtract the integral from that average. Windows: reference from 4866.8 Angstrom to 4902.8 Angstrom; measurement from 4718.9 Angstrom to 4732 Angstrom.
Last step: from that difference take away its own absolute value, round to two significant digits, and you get -24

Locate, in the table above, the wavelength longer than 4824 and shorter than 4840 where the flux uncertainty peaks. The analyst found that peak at 4832.16 Angstrom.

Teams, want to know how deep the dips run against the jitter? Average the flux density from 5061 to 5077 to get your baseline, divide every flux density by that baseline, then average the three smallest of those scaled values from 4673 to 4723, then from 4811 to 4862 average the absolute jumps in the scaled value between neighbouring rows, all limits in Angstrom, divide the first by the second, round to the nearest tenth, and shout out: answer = 14.5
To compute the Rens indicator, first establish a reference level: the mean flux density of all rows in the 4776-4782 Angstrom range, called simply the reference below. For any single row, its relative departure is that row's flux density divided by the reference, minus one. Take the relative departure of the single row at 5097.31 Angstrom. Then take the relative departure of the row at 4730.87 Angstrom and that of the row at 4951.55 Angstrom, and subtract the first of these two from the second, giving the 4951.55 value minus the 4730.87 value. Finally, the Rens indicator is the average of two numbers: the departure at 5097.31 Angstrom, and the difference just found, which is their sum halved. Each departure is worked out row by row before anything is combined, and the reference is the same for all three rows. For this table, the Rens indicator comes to -0.14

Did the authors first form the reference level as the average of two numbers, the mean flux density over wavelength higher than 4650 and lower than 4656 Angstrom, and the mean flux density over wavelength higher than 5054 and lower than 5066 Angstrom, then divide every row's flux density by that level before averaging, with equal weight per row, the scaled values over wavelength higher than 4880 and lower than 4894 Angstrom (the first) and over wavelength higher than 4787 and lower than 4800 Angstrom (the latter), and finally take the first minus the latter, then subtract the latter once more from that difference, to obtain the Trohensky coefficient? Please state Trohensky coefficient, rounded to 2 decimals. -1.05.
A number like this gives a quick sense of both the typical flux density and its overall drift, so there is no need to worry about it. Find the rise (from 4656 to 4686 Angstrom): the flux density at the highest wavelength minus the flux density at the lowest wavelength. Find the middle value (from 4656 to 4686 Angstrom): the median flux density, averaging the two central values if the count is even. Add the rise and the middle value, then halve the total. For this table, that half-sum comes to 9.9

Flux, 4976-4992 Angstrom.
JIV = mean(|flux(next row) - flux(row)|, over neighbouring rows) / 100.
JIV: 0.010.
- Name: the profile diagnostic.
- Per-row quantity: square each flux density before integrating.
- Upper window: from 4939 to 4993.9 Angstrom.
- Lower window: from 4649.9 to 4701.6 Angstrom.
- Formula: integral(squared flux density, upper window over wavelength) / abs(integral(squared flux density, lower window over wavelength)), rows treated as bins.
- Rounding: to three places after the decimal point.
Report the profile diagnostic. 0.945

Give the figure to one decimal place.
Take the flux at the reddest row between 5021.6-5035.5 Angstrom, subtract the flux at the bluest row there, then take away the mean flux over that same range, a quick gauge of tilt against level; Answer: -16.7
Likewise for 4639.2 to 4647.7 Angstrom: -19.5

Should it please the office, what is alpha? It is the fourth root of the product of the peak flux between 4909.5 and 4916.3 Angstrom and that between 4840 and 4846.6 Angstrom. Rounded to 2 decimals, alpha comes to 4.57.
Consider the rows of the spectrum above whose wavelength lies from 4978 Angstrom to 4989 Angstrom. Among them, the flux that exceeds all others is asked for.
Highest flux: 20.7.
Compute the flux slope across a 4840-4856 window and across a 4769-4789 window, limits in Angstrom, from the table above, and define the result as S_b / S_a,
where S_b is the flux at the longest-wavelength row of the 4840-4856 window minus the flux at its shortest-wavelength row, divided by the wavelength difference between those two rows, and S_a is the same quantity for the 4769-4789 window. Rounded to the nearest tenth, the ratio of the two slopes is 7.9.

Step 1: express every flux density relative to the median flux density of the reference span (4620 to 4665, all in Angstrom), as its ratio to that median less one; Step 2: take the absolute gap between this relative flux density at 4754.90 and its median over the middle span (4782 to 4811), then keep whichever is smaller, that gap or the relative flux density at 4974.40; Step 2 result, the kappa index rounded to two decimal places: -0.20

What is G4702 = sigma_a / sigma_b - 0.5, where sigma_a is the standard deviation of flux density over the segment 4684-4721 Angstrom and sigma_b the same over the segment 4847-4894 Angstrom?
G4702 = 0.1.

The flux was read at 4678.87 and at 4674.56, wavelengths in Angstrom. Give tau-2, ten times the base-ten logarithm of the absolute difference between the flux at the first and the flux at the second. -0.5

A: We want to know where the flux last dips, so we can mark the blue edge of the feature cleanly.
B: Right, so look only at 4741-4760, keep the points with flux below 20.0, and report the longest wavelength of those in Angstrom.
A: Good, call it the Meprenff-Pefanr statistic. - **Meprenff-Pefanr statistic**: 4759.28 Angstrom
